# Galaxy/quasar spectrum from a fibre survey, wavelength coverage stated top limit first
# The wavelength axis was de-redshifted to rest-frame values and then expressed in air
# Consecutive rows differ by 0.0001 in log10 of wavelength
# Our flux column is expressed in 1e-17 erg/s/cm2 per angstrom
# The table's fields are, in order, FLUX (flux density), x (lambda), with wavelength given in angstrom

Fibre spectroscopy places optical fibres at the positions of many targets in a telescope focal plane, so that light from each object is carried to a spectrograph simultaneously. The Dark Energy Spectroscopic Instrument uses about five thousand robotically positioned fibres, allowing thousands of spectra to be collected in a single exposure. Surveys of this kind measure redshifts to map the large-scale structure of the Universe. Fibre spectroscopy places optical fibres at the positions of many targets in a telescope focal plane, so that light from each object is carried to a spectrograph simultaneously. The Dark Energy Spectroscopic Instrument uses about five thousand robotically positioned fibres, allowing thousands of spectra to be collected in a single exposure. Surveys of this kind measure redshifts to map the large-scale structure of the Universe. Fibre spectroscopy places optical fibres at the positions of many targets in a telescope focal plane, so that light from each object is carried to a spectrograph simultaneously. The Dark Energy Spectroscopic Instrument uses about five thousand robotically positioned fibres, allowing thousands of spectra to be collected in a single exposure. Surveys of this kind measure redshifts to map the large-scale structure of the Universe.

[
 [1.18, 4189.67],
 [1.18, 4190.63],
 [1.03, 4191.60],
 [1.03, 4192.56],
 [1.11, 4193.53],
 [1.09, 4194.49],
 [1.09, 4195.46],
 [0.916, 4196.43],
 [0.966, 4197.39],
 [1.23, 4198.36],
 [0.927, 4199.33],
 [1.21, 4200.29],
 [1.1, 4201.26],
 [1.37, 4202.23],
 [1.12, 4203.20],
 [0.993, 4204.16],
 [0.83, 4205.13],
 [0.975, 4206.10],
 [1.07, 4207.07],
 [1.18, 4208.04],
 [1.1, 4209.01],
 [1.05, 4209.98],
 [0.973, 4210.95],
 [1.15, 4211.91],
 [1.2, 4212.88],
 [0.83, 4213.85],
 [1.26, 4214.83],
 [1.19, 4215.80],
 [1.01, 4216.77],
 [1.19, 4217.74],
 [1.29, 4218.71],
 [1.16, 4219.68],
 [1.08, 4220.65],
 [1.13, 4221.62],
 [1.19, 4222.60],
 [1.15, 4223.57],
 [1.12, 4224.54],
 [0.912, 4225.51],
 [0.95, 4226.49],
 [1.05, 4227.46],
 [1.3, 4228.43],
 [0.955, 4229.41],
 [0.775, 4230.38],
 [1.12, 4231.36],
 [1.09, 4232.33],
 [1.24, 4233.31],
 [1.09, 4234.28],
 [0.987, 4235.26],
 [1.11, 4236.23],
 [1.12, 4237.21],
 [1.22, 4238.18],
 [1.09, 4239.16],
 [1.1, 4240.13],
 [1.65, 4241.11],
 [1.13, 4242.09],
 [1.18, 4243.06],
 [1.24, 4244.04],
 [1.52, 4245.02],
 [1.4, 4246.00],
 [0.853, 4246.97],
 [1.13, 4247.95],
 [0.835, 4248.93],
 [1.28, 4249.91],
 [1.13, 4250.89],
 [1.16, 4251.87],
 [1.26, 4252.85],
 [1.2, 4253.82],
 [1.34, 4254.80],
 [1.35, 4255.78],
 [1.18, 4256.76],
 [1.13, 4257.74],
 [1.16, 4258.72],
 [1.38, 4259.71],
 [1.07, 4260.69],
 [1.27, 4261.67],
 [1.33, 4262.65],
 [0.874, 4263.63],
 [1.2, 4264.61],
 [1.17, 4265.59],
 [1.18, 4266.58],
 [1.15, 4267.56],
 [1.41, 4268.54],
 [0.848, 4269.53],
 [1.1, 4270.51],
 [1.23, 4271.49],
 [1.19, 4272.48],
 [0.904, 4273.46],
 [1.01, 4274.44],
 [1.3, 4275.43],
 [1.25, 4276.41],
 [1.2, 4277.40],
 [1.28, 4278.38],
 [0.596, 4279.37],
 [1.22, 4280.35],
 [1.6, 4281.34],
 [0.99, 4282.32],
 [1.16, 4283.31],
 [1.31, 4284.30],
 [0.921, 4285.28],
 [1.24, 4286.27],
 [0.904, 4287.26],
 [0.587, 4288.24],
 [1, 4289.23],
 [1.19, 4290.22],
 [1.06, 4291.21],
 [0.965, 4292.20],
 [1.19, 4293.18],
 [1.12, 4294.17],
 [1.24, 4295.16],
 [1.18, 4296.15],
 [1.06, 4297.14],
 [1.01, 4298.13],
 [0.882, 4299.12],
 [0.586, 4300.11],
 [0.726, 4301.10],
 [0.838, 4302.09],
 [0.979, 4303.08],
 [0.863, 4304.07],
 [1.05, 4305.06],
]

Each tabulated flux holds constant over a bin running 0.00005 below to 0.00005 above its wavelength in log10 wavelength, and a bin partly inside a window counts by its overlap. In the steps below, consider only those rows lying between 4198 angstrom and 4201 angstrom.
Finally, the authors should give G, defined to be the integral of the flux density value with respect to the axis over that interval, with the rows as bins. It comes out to 3.35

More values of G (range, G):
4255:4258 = 3.72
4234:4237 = 3.19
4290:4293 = 3.22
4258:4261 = 3.61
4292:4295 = 3.37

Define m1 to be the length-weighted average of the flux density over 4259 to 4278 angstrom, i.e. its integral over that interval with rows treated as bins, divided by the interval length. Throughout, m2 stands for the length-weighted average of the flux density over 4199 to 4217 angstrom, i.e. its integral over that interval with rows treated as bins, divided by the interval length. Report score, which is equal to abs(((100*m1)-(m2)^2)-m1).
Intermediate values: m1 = 1.16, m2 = 1.083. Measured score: 114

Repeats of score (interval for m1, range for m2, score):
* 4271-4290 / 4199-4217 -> 108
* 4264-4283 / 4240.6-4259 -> 112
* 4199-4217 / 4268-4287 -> 106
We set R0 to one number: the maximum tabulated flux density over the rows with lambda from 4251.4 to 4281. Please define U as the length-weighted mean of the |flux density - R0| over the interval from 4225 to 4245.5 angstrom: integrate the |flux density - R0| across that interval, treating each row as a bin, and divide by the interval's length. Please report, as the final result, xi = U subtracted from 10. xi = 9.69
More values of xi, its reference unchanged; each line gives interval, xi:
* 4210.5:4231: 9.68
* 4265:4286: 9.72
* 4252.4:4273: 9.78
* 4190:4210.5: 9.67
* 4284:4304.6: 9.58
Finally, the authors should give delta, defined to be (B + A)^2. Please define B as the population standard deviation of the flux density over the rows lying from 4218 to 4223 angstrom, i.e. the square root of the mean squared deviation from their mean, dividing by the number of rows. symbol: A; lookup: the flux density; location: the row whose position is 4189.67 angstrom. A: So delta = 1.6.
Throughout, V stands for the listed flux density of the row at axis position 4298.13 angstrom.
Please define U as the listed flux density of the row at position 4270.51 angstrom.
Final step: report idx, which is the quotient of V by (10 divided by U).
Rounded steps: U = 1.1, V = 1.01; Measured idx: 0.111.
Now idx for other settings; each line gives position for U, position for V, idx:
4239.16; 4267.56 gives 0.125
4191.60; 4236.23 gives 0.114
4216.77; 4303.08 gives 0.099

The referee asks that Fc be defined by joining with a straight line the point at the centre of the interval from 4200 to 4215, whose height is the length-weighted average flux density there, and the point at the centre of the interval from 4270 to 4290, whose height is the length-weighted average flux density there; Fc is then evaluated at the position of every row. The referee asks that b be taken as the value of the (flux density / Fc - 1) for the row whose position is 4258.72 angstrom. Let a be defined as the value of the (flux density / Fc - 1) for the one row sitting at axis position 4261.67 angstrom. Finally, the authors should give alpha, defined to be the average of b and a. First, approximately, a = 0.16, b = 0.06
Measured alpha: 0.11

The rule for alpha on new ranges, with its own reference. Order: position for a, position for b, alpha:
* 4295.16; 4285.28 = -0.02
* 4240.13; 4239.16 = 0.00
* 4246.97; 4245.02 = 0.09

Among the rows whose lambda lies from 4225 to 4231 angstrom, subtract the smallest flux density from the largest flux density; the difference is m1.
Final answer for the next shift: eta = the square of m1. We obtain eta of 0.28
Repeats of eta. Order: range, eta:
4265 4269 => 0.07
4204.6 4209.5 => 0.12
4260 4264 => 0.21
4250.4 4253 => 0.02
